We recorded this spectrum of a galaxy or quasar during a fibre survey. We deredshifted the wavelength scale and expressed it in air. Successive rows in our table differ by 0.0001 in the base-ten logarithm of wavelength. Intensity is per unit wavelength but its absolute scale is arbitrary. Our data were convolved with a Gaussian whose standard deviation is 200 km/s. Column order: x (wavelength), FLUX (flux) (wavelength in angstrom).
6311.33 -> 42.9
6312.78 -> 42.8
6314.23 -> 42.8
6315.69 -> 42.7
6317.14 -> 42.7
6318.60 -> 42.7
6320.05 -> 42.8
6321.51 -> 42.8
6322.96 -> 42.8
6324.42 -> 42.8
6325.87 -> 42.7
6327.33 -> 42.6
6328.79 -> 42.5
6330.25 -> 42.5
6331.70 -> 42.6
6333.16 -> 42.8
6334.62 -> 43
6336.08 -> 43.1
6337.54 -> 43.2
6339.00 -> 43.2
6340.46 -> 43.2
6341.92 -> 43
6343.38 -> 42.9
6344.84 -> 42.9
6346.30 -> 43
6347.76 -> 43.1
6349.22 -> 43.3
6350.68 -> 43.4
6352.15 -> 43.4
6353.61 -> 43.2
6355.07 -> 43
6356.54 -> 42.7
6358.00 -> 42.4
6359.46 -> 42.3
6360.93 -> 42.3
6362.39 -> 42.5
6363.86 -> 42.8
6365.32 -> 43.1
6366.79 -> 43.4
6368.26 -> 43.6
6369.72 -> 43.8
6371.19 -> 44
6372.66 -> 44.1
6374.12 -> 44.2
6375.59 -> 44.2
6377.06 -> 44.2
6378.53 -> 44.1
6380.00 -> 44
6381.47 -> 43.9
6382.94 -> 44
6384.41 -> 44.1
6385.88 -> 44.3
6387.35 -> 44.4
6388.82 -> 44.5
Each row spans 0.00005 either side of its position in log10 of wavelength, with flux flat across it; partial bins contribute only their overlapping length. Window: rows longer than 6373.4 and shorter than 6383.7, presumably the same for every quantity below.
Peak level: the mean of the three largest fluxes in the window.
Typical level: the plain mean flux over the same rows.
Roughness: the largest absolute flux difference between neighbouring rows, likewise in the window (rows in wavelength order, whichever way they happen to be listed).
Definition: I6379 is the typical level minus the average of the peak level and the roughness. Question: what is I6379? 21.9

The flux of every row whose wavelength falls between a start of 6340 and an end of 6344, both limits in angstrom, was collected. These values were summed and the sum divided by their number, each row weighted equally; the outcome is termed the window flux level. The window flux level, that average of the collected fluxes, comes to 43.0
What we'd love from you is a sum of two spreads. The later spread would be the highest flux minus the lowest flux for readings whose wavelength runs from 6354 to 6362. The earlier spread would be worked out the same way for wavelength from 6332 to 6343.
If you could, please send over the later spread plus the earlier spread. 1.10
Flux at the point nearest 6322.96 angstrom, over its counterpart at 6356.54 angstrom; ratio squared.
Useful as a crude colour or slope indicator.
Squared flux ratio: 1.005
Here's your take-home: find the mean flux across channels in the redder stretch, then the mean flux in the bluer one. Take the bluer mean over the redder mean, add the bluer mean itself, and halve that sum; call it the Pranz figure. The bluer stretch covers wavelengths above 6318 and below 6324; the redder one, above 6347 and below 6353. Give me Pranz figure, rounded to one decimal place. 21.9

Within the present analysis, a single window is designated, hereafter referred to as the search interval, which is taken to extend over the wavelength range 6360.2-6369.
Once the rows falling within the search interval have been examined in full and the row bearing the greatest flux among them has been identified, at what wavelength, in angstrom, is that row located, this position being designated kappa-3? 6368.26 angstrom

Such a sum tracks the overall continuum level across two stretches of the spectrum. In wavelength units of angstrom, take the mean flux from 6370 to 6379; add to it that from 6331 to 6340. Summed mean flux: 87.1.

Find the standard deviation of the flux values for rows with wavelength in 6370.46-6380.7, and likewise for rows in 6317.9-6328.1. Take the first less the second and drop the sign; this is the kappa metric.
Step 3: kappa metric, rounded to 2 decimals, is 0.01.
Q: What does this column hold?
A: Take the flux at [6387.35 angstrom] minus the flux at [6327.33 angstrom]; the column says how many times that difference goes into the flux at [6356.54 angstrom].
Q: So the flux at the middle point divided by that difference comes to 24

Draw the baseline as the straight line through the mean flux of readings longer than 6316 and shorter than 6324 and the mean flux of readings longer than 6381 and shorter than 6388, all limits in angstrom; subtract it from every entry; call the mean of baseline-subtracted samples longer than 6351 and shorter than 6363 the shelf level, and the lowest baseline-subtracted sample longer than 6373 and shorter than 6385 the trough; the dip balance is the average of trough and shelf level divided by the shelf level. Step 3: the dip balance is 0.6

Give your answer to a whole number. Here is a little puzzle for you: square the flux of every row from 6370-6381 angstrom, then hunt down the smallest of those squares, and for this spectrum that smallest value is 1936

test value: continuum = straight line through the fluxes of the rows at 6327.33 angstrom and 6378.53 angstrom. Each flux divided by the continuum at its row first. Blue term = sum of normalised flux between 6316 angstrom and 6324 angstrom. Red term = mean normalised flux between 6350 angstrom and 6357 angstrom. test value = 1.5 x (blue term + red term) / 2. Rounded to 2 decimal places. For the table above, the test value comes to 4.53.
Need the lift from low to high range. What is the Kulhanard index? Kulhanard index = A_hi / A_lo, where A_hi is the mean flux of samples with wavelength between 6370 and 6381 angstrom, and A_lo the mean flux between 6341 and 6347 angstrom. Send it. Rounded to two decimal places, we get 1.03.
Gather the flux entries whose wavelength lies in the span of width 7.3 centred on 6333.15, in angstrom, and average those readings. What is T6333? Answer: 42.8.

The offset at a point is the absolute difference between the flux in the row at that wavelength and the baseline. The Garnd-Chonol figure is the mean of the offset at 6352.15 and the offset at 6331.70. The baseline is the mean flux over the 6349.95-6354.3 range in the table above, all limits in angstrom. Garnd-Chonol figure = 0.40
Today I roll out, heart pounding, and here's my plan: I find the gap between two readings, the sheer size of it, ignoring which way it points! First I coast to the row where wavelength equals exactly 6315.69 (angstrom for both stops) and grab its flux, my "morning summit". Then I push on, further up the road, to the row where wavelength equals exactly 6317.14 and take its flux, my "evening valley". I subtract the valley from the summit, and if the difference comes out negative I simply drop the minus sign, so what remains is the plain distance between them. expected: 0.0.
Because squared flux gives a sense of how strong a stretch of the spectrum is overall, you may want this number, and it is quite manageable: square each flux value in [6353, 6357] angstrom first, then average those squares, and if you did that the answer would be 1846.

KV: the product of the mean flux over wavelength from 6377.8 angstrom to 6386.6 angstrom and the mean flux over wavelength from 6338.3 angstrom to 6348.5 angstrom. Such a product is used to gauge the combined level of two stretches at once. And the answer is 1897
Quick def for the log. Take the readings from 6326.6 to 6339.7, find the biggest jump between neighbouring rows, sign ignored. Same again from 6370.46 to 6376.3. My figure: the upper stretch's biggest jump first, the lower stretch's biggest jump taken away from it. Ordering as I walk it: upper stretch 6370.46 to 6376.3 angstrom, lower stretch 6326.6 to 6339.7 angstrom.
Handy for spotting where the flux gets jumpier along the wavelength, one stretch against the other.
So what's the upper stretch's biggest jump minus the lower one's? -0.10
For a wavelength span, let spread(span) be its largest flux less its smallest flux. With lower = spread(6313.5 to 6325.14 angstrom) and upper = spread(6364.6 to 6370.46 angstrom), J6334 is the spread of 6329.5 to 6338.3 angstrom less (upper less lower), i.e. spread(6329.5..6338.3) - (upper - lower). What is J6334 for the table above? 0.10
